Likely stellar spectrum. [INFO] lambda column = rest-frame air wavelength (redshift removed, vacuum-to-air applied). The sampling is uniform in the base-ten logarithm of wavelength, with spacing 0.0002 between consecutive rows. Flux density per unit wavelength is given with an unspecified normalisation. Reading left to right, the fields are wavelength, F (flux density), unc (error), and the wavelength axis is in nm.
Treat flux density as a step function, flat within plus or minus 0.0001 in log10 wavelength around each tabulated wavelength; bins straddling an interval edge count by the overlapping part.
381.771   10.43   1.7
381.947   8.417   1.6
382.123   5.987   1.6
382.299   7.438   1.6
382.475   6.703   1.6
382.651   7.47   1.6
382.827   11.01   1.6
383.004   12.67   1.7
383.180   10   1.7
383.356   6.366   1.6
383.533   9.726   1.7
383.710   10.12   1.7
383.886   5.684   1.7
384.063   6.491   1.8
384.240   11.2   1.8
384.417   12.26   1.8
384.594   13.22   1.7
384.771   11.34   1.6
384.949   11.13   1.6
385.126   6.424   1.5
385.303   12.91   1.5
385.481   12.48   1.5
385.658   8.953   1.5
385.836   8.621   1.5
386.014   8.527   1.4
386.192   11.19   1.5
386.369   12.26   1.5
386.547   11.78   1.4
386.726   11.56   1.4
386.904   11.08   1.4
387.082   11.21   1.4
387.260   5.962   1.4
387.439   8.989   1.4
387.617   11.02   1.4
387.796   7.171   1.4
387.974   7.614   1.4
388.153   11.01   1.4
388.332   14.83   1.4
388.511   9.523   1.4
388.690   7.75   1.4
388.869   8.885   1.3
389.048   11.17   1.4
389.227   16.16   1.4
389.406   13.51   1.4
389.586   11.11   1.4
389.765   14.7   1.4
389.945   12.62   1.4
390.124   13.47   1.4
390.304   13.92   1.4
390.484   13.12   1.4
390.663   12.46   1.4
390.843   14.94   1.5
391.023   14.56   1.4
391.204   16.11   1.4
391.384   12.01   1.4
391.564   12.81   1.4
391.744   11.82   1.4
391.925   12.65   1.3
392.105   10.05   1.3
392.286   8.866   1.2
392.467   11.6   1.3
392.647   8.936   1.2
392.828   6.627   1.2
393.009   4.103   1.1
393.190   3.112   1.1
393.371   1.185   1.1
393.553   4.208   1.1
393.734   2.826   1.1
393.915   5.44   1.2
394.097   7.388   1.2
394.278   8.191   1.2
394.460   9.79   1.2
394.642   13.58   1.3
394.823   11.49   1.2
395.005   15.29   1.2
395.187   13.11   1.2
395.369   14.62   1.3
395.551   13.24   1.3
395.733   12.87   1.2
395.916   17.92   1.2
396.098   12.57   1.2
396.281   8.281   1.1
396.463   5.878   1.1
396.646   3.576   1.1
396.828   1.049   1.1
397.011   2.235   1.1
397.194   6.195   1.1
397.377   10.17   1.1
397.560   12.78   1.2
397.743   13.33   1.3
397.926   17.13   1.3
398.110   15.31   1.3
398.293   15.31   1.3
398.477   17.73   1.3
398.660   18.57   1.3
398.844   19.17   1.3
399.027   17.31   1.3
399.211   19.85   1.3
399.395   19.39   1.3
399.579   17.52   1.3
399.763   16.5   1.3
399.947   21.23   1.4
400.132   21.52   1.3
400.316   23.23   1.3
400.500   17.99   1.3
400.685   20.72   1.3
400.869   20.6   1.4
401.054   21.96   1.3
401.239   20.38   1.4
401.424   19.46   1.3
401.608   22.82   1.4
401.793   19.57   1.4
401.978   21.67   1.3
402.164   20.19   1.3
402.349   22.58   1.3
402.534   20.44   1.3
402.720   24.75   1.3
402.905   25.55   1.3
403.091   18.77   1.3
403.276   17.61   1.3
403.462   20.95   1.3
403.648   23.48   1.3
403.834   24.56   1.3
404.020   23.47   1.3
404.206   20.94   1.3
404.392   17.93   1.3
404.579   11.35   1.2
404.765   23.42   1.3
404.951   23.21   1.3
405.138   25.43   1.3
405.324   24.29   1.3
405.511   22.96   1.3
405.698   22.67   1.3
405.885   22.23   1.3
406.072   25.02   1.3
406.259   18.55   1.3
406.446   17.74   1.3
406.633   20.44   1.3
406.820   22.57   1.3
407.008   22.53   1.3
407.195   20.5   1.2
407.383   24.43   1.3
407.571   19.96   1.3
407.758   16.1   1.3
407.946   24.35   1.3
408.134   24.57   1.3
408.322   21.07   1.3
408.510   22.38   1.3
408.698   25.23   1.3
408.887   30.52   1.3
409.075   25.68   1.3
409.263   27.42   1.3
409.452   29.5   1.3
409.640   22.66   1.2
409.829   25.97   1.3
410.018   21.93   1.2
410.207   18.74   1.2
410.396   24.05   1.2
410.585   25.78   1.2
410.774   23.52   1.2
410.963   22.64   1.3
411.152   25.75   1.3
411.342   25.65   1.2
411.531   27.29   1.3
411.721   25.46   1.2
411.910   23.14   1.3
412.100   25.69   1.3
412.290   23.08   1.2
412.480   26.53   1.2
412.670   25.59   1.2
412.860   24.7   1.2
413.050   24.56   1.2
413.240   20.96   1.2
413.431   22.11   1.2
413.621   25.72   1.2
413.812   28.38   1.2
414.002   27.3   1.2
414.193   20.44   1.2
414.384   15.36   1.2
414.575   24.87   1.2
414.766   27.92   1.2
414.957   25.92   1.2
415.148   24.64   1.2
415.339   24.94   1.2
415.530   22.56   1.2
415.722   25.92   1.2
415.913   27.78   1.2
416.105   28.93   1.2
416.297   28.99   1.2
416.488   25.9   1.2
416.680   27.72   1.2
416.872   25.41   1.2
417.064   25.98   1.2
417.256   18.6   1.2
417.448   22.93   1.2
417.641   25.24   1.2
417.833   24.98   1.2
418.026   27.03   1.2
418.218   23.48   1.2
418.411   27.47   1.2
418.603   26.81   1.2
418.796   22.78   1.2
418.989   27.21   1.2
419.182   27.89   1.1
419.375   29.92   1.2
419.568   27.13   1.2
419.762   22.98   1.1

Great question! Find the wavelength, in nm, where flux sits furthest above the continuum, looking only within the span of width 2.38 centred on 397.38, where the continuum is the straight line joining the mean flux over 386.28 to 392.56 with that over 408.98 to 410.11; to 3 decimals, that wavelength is 398.477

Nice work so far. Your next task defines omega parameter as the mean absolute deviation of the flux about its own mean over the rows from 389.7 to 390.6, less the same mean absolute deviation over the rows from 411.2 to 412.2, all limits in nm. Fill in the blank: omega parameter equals -0.33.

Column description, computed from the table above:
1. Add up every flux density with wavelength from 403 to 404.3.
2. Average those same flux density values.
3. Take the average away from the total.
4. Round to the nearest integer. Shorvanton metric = 128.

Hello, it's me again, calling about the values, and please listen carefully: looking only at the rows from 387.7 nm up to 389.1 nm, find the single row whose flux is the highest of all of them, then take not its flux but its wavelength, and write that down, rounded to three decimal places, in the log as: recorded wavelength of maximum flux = 388.332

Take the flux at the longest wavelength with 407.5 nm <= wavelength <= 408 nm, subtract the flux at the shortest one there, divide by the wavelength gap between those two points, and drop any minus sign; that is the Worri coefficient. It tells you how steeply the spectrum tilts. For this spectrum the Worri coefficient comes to 12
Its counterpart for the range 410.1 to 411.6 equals 6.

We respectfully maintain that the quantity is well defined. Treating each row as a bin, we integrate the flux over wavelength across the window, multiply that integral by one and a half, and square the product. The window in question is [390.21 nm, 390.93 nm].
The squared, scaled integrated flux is 216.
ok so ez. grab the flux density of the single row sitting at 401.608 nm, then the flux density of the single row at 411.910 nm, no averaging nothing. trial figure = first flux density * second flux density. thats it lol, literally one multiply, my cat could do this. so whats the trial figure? 528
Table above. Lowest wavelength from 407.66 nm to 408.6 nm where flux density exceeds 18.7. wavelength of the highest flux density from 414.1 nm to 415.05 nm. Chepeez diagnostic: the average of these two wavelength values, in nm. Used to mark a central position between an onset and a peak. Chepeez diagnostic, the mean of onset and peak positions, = 411.36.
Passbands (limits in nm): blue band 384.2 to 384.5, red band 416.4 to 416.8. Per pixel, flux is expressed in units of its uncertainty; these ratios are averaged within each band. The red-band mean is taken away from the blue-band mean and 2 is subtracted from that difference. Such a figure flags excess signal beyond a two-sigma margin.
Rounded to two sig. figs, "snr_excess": -18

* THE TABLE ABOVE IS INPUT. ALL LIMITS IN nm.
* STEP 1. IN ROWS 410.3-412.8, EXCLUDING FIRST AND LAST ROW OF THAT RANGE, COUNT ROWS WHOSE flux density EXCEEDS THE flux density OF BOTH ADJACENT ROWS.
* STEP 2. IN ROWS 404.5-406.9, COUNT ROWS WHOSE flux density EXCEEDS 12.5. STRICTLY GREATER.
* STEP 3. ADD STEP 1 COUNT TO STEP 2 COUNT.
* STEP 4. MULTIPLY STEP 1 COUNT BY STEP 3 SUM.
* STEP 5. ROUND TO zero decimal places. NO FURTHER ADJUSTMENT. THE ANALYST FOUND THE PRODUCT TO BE 85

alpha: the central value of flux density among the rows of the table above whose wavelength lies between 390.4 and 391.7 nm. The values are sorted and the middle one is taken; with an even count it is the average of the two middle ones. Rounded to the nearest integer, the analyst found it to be 13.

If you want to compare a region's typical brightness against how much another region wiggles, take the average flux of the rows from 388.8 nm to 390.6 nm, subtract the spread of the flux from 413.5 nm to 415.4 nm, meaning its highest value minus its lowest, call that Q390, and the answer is 0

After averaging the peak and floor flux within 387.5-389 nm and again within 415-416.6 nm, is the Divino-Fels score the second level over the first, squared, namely 5.5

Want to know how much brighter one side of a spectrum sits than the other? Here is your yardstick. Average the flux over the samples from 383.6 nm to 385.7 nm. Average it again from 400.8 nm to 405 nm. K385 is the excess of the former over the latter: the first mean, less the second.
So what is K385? -11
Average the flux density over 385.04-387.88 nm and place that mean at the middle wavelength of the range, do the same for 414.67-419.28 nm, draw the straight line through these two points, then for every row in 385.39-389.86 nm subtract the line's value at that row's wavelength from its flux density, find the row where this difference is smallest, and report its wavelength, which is 387.260 nm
